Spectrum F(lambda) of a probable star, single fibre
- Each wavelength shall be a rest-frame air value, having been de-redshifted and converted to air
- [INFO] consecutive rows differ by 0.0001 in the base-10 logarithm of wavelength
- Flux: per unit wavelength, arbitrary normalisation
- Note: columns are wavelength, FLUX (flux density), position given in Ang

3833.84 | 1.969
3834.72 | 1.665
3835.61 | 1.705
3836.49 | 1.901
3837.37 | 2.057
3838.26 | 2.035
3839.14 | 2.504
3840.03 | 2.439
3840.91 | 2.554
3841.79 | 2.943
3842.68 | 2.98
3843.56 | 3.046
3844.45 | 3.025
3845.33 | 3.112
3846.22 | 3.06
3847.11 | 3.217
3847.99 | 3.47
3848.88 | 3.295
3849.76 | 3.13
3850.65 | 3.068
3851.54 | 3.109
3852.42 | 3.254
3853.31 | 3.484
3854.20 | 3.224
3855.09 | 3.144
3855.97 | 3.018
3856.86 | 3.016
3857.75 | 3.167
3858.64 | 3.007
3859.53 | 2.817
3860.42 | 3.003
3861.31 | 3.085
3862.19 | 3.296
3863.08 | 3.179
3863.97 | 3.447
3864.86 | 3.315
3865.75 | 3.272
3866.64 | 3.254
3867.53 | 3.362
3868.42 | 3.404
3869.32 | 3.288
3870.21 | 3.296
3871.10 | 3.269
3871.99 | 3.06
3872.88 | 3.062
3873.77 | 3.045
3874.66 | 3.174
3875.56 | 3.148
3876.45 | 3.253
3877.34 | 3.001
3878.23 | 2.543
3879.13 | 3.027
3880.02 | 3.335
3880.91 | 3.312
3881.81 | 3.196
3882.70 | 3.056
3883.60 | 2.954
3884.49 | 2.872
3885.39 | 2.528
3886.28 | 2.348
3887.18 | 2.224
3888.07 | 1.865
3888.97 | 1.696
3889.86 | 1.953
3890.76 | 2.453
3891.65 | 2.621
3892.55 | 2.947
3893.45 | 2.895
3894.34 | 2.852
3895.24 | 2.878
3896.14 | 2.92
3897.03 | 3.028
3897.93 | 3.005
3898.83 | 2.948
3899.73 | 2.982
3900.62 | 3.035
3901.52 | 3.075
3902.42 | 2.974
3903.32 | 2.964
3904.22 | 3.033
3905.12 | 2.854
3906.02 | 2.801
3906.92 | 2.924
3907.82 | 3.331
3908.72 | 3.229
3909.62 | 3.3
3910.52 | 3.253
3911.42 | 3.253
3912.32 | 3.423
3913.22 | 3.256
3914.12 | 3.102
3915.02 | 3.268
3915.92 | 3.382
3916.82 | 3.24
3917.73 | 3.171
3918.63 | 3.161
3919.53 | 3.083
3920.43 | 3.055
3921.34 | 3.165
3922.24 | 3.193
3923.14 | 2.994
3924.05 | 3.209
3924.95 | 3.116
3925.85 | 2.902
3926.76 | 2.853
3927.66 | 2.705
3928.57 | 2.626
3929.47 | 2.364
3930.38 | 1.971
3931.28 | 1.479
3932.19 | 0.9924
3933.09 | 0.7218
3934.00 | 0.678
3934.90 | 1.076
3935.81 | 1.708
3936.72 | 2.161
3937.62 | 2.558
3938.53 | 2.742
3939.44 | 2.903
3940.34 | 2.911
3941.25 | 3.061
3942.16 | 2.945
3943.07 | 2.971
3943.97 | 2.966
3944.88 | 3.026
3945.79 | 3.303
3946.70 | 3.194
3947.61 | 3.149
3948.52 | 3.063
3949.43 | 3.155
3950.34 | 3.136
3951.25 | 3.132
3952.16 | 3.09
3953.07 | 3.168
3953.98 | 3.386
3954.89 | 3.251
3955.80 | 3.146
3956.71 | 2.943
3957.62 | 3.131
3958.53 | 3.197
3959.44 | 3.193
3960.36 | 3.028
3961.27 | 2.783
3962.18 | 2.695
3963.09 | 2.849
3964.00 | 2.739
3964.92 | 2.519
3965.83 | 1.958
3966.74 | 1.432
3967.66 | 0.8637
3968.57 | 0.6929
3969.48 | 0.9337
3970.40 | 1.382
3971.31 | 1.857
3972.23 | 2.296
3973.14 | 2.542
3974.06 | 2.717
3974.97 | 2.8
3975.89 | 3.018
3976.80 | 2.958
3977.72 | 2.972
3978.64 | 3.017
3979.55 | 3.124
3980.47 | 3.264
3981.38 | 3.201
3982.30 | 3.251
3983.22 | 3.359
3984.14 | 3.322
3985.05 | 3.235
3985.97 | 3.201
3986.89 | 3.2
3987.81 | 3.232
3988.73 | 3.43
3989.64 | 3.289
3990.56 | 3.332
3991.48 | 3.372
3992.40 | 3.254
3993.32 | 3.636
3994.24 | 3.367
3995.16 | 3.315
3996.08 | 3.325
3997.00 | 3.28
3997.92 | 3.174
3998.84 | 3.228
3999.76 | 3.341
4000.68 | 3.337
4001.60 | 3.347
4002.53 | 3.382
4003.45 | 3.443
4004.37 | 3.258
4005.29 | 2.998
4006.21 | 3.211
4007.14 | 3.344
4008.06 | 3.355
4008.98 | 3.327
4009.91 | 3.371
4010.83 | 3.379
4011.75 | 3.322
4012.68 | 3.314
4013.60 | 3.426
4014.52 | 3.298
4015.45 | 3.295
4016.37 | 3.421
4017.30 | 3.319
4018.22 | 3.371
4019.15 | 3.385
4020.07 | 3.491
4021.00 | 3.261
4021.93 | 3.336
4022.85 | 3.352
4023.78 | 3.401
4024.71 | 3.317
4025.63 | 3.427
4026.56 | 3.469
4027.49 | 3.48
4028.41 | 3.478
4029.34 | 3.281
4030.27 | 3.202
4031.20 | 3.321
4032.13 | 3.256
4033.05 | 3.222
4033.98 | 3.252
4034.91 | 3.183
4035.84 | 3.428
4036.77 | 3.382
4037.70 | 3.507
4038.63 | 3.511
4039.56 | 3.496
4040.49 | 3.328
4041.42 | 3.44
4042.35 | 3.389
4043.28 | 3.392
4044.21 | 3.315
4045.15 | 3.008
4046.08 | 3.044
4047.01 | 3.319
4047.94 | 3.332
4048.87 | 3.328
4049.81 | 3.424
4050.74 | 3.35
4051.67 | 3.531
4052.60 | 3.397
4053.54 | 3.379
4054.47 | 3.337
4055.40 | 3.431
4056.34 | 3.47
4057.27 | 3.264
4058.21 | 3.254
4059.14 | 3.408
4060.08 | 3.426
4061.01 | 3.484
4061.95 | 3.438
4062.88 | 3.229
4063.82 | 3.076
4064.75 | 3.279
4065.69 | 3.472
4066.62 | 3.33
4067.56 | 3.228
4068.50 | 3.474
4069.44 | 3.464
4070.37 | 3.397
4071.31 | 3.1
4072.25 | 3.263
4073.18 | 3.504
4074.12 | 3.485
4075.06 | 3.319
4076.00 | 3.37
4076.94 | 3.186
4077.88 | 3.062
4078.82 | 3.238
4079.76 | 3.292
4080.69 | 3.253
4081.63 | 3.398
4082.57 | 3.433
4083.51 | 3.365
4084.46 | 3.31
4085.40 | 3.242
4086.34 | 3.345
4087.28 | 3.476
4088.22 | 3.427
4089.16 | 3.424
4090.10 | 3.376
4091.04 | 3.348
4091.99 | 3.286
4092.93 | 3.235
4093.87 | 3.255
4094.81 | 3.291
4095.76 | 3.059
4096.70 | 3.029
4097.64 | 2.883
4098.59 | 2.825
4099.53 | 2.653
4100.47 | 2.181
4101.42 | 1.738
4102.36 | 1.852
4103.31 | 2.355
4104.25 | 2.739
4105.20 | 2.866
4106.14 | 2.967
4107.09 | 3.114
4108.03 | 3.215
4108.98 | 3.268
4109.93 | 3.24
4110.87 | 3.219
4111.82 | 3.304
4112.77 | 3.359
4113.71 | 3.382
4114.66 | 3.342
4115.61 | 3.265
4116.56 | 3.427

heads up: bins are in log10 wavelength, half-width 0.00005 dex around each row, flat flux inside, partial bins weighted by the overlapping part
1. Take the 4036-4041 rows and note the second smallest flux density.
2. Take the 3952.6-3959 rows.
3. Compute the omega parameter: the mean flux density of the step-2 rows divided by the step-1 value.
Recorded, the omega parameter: 0.94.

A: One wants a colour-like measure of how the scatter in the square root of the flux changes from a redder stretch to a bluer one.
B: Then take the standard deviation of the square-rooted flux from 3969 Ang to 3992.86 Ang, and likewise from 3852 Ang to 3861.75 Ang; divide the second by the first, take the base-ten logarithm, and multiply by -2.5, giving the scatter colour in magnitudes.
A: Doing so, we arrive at 1.6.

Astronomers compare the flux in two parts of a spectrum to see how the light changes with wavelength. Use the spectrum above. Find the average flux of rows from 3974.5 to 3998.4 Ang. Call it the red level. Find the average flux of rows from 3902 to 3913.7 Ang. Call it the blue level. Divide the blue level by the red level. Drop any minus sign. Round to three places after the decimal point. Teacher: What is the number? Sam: 0.967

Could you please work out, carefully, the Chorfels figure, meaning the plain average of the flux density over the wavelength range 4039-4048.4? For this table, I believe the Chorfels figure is 3.31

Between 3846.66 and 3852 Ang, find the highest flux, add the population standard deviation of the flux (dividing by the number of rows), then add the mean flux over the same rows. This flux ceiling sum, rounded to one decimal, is 6.8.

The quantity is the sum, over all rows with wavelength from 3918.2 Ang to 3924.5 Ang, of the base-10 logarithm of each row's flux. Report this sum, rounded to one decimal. 3.5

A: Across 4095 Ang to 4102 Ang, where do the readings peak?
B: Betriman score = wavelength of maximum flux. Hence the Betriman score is 4095.76 Ang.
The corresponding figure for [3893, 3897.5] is 3897.03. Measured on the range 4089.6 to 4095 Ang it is 4090.10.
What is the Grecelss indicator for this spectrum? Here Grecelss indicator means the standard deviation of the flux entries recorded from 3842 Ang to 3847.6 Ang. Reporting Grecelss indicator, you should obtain 0.08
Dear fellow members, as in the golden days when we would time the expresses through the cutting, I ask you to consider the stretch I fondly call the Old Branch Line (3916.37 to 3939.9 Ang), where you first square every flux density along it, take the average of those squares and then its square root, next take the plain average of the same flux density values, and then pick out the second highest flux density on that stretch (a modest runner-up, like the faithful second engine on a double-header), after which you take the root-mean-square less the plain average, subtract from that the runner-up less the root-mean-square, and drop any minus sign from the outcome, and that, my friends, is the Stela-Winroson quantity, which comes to 0.49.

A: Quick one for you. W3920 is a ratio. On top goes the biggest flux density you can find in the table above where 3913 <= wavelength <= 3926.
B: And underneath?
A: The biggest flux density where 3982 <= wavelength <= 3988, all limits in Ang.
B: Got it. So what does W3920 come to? 1.01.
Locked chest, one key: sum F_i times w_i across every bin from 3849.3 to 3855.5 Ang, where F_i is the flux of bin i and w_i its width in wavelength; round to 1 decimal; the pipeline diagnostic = 19.9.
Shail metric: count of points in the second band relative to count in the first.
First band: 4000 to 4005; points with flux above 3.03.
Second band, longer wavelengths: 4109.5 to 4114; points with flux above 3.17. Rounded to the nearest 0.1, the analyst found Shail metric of 1.0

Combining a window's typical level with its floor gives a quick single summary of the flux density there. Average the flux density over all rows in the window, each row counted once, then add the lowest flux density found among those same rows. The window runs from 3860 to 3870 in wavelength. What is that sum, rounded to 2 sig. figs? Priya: 6.3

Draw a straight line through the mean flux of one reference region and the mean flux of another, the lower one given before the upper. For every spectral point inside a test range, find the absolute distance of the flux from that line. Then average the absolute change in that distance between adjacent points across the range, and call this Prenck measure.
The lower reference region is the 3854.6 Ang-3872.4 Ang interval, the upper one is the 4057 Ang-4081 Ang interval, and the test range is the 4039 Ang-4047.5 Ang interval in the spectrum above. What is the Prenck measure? 0.12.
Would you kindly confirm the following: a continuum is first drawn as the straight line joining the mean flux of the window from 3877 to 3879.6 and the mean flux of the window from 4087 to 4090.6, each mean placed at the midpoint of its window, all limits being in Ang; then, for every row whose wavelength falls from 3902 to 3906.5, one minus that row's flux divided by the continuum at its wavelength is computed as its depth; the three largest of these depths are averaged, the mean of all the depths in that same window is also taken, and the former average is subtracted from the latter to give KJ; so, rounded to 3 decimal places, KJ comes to -0.018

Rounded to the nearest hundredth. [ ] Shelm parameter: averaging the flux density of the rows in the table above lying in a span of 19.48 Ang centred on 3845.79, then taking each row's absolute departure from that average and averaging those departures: 0.36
